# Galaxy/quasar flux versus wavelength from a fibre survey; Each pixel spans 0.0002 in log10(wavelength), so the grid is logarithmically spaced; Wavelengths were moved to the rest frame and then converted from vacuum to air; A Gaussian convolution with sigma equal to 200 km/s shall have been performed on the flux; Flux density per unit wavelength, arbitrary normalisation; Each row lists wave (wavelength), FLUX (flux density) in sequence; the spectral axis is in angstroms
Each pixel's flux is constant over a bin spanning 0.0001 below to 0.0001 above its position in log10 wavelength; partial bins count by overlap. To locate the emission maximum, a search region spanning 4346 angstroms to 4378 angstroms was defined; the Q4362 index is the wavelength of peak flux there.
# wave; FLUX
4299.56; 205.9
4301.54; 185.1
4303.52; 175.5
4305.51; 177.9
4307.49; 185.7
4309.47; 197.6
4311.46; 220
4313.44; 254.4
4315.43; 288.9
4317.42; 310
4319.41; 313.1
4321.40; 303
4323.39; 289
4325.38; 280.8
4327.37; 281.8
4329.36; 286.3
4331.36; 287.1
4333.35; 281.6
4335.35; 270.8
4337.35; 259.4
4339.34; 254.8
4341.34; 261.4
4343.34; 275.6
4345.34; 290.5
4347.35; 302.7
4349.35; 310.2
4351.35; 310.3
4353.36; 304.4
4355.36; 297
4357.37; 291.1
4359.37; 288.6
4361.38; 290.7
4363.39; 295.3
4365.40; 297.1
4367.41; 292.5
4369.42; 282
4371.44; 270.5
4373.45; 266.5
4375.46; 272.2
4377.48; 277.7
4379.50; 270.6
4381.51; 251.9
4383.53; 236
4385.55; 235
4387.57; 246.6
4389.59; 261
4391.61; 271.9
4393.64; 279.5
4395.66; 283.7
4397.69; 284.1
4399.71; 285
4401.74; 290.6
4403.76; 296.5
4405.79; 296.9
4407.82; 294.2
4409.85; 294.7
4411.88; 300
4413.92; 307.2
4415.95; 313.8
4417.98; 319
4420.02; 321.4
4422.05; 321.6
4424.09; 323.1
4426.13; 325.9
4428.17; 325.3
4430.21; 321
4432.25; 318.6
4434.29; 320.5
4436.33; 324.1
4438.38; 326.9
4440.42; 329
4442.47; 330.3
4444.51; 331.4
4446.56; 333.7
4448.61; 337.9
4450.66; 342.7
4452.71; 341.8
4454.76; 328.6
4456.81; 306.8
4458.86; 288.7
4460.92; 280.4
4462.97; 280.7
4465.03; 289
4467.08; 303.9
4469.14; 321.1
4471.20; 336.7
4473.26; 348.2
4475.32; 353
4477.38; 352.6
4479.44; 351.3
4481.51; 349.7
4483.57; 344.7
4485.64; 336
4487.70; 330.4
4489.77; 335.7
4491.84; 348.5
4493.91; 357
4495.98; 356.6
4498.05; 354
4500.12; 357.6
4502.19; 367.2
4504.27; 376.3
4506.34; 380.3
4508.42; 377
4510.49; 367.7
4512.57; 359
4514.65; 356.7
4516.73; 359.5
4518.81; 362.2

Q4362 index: 4351.35 angstroms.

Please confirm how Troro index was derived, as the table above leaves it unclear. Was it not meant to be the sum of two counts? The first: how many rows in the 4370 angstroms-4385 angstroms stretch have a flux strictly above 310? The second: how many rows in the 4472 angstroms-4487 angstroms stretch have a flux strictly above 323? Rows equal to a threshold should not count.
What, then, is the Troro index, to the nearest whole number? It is 7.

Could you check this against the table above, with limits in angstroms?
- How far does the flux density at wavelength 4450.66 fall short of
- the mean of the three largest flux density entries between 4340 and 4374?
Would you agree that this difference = -34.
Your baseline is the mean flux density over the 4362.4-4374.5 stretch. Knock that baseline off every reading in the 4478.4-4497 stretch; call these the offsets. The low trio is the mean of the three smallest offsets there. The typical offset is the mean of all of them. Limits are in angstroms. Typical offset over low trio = 1.2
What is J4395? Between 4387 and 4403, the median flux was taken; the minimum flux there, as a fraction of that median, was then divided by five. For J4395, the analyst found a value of 0.175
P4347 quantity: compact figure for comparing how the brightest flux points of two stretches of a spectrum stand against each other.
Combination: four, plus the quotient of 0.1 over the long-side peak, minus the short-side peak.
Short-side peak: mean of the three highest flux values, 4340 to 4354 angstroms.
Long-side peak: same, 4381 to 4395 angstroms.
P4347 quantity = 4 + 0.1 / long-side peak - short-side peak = -304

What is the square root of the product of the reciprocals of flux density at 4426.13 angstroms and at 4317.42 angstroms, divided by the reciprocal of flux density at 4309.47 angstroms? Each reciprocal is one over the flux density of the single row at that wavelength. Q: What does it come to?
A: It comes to 0.62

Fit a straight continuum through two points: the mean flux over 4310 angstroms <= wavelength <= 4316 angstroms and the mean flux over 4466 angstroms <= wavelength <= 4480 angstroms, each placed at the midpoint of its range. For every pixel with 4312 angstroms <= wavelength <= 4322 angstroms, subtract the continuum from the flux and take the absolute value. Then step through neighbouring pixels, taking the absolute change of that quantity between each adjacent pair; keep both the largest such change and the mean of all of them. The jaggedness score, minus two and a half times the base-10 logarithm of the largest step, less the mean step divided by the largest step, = -4.31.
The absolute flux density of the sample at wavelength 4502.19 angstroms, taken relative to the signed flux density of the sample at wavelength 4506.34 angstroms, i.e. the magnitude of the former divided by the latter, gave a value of 0.97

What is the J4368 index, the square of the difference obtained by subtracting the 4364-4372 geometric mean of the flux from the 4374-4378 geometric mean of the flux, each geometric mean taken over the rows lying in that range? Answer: 108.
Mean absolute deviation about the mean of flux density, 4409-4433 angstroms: 8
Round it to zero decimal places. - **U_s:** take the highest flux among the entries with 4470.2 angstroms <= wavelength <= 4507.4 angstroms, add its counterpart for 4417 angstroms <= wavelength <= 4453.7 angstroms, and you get 723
